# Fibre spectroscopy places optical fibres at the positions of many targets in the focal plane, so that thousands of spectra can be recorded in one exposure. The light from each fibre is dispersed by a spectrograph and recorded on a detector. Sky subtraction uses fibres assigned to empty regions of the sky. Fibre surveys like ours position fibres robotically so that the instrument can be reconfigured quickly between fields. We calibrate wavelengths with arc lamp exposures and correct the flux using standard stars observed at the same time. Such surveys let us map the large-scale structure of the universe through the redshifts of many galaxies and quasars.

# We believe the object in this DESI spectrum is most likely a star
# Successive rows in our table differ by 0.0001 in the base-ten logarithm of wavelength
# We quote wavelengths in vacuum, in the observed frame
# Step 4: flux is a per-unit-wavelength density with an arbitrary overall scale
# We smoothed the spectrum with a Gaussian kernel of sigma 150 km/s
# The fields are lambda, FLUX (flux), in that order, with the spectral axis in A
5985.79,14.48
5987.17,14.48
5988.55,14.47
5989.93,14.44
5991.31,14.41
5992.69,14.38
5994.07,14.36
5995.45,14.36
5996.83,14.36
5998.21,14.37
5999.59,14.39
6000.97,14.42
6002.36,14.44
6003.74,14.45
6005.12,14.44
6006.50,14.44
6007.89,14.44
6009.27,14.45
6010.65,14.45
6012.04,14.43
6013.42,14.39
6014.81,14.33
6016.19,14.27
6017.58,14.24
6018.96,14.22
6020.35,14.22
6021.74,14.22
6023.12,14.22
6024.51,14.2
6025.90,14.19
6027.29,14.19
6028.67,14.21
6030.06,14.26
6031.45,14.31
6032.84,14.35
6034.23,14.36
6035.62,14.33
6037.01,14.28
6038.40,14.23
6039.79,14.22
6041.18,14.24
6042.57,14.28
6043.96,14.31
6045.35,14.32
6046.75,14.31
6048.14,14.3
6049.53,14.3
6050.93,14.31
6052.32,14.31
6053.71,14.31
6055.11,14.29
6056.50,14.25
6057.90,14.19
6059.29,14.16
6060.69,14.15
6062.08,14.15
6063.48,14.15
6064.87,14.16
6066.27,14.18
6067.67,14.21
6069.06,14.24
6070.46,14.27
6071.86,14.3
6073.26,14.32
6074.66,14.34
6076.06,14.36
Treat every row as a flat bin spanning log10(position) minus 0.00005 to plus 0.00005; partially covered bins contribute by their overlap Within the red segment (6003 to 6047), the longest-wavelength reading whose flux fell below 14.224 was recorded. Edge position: 6039.79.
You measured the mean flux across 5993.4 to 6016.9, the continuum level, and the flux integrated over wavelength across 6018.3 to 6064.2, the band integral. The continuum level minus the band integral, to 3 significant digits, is -640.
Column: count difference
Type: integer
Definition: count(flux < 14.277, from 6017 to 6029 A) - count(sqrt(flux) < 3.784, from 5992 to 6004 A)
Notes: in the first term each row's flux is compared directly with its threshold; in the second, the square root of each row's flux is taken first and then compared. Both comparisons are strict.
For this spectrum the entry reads 9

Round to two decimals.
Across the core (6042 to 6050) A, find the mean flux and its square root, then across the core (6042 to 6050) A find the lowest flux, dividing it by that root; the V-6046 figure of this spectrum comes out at 3.78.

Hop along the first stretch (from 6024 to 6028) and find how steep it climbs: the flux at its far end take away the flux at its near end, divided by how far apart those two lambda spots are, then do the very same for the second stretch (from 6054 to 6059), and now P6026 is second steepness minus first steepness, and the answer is -0.032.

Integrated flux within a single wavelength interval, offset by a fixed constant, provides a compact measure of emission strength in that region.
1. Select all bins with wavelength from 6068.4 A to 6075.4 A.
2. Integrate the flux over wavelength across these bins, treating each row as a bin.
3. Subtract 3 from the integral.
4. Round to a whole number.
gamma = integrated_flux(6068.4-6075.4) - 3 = 97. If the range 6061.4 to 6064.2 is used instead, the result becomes 37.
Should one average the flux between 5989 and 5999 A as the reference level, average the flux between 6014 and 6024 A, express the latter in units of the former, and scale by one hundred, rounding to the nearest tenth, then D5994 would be 99.0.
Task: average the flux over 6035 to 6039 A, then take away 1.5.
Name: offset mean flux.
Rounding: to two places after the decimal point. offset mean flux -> 12.78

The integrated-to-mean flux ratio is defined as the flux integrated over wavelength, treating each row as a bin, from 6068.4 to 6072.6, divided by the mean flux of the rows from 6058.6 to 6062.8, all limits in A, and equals 4.23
